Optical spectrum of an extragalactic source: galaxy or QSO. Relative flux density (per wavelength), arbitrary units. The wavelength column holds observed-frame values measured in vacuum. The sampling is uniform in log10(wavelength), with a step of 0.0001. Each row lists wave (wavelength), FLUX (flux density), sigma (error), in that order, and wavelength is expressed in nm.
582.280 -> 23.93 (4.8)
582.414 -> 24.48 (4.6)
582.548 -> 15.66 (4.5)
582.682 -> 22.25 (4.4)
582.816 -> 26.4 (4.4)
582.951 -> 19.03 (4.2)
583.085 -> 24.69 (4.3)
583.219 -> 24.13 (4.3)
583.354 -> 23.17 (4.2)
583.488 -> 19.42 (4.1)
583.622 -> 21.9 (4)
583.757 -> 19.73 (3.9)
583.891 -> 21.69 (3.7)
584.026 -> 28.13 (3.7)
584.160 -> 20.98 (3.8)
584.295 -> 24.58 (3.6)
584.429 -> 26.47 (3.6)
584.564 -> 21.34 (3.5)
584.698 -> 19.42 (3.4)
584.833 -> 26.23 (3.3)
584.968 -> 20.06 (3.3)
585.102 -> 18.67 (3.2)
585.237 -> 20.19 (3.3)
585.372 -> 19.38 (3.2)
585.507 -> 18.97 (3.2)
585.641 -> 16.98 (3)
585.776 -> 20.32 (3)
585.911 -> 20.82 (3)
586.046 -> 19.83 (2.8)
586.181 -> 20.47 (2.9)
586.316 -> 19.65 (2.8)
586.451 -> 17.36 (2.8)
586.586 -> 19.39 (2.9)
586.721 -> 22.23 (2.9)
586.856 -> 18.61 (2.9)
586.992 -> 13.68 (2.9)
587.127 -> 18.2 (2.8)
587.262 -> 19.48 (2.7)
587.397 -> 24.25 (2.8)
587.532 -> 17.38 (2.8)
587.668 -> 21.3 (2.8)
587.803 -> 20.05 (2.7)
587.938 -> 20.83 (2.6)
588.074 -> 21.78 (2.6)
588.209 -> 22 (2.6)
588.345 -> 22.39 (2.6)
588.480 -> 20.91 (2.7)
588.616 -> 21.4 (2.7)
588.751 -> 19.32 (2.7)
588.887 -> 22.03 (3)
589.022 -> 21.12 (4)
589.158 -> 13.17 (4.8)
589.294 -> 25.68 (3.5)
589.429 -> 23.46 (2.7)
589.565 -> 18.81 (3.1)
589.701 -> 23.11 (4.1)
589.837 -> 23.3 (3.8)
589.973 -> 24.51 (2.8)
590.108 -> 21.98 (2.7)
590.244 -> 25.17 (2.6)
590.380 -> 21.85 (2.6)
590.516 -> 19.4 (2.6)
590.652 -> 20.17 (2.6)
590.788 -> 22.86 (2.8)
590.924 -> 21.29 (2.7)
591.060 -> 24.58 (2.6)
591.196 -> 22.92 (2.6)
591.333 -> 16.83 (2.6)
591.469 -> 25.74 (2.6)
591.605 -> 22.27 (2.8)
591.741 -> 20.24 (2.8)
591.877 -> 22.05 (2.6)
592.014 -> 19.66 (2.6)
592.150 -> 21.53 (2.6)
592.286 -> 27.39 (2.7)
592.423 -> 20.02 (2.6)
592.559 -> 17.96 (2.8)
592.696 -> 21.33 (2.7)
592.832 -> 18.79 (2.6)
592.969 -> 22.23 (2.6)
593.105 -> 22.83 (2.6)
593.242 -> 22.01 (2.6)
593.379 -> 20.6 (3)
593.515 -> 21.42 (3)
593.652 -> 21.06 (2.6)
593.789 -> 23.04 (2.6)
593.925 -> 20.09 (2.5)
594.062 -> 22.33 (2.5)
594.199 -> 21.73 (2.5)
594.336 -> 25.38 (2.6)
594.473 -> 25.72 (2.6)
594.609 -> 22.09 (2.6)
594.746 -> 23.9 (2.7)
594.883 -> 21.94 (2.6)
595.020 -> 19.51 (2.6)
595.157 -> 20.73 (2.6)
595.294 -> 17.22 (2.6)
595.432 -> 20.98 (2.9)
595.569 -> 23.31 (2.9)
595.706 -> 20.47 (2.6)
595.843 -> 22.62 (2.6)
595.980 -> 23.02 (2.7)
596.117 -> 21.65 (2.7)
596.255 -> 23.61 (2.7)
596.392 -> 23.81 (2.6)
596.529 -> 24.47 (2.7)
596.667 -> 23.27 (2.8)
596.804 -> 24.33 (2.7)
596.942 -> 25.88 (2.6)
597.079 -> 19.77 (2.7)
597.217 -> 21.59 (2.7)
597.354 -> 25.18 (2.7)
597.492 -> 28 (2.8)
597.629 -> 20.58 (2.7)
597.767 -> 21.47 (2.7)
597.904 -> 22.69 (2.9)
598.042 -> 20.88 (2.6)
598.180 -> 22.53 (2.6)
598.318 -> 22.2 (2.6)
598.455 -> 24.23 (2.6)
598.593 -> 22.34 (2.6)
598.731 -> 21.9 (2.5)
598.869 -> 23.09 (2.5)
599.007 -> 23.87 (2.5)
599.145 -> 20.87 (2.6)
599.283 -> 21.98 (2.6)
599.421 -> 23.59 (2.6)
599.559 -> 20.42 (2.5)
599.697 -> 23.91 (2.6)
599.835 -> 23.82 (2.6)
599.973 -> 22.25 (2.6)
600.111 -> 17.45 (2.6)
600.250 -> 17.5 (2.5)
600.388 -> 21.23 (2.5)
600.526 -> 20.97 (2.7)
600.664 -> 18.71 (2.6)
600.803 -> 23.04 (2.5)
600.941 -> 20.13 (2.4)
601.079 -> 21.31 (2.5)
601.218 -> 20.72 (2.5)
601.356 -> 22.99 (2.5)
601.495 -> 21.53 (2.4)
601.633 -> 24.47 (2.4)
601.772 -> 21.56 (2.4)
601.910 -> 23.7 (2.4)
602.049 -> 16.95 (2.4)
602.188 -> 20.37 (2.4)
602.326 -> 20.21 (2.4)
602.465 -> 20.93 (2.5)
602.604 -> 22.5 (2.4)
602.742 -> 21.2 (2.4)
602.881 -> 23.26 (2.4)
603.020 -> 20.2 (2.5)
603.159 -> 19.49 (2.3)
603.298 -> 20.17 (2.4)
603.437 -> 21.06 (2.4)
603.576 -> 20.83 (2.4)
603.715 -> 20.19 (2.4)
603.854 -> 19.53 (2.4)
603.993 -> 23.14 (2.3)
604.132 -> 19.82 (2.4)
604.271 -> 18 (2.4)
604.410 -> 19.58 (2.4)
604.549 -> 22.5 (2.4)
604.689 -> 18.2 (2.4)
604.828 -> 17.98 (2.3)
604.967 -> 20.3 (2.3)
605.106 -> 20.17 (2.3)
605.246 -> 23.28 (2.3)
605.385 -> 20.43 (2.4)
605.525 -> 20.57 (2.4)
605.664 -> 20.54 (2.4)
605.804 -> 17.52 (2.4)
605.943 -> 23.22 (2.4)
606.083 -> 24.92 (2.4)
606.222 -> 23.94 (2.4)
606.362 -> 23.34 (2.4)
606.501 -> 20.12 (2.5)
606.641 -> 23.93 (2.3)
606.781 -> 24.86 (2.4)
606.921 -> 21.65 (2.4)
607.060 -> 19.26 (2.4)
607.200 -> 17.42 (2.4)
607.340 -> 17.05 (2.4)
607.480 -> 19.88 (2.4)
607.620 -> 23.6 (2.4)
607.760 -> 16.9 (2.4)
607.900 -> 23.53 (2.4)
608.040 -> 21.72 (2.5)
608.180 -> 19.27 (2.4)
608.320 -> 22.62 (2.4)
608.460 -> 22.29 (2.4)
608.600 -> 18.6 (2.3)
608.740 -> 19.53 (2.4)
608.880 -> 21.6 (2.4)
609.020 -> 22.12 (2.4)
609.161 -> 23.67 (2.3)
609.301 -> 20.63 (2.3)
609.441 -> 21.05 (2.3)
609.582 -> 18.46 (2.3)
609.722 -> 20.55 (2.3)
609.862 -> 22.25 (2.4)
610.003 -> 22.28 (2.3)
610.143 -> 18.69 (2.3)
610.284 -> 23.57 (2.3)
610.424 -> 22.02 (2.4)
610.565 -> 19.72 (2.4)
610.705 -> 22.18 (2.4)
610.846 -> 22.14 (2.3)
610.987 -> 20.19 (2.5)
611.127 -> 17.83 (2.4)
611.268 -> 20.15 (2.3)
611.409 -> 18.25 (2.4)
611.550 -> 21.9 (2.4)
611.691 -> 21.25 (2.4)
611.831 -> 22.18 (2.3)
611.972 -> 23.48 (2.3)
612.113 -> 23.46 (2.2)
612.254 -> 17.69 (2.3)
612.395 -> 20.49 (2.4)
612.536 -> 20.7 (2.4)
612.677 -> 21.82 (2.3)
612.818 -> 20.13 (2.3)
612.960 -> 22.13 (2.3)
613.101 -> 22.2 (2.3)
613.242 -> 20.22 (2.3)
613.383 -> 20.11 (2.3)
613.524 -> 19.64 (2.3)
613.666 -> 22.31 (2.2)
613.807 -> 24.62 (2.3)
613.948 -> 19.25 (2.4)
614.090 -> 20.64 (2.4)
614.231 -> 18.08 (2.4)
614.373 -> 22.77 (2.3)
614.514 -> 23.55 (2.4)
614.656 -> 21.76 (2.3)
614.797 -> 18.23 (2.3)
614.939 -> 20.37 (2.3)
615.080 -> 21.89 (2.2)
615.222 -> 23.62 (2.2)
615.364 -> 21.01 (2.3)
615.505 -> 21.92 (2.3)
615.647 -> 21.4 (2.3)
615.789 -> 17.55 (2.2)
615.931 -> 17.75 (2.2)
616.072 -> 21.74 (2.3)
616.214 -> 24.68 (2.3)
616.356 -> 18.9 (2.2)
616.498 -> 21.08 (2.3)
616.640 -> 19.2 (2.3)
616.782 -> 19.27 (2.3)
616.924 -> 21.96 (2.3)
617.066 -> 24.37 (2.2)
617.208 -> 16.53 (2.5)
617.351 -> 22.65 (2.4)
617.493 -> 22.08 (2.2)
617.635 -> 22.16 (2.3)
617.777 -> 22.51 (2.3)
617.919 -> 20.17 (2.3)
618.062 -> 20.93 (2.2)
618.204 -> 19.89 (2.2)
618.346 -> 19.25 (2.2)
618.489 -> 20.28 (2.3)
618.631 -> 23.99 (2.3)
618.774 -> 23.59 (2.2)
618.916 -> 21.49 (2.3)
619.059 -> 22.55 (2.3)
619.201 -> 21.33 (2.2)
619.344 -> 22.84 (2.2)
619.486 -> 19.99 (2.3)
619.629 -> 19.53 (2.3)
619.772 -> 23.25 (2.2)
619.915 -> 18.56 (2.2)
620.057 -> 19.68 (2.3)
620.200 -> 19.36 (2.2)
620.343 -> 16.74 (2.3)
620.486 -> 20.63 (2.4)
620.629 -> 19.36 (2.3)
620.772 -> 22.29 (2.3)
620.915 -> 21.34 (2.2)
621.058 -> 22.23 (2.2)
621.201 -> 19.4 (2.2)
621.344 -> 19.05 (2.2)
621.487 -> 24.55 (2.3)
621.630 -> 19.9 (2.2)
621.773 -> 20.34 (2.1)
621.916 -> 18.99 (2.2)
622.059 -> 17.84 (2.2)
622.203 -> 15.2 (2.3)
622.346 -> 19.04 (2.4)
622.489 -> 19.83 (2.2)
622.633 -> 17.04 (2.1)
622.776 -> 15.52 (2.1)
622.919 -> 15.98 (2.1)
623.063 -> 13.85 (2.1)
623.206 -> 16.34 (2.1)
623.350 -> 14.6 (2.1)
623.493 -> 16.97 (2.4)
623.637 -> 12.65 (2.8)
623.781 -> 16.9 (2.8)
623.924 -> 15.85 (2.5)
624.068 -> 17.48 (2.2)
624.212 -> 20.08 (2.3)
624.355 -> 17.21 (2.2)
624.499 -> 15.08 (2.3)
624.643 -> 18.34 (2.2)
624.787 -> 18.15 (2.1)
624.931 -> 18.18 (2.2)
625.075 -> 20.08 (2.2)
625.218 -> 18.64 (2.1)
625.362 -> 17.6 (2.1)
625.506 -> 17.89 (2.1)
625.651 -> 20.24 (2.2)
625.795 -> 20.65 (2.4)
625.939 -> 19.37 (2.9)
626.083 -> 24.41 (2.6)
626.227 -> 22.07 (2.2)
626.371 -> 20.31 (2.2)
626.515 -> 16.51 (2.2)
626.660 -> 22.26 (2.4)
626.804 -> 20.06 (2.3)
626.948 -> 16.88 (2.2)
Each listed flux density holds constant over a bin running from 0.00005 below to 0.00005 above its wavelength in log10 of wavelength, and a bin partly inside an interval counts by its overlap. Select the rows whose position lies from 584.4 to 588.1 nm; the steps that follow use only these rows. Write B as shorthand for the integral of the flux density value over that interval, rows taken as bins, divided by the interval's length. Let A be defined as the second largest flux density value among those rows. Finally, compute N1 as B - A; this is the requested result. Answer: -6.20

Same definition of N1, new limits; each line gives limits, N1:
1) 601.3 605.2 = -2.95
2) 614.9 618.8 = -3.29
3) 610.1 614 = -2.53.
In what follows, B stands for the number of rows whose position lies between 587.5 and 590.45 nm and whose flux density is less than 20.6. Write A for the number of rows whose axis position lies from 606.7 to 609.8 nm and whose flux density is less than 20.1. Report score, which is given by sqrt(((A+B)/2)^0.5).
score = 1.63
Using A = 9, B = 5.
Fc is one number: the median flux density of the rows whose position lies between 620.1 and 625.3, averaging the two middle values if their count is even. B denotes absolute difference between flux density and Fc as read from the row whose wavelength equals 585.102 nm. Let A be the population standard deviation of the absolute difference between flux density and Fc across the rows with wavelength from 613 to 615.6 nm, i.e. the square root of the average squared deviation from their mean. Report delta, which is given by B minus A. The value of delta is -1.3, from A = 1.74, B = 0.4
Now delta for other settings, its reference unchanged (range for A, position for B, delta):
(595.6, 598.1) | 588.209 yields 1.7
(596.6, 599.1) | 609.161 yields 3.4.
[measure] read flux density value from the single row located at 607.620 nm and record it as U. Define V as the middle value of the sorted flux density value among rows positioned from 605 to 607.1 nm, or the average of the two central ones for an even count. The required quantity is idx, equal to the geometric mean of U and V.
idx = 22.6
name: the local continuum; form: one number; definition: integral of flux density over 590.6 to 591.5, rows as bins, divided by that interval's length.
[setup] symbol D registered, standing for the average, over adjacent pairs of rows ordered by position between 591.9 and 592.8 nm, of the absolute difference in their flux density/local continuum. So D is 0.19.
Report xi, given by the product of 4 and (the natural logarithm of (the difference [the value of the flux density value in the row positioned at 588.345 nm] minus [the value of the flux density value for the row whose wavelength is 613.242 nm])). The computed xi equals 3.1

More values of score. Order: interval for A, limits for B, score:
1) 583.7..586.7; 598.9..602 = 1.68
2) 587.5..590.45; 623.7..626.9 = 1.84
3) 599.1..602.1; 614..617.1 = 1.57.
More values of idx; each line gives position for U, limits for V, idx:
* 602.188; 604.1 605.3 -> 20.1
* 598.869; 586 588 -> 21.3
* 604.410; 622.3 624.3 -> 18.0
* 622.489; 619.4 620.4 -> 19.7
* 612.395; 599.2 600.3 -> 21.3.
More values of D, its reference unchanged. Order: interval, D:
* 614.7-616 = 0.08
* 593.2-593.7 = 0.04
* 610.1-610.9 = 0.10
